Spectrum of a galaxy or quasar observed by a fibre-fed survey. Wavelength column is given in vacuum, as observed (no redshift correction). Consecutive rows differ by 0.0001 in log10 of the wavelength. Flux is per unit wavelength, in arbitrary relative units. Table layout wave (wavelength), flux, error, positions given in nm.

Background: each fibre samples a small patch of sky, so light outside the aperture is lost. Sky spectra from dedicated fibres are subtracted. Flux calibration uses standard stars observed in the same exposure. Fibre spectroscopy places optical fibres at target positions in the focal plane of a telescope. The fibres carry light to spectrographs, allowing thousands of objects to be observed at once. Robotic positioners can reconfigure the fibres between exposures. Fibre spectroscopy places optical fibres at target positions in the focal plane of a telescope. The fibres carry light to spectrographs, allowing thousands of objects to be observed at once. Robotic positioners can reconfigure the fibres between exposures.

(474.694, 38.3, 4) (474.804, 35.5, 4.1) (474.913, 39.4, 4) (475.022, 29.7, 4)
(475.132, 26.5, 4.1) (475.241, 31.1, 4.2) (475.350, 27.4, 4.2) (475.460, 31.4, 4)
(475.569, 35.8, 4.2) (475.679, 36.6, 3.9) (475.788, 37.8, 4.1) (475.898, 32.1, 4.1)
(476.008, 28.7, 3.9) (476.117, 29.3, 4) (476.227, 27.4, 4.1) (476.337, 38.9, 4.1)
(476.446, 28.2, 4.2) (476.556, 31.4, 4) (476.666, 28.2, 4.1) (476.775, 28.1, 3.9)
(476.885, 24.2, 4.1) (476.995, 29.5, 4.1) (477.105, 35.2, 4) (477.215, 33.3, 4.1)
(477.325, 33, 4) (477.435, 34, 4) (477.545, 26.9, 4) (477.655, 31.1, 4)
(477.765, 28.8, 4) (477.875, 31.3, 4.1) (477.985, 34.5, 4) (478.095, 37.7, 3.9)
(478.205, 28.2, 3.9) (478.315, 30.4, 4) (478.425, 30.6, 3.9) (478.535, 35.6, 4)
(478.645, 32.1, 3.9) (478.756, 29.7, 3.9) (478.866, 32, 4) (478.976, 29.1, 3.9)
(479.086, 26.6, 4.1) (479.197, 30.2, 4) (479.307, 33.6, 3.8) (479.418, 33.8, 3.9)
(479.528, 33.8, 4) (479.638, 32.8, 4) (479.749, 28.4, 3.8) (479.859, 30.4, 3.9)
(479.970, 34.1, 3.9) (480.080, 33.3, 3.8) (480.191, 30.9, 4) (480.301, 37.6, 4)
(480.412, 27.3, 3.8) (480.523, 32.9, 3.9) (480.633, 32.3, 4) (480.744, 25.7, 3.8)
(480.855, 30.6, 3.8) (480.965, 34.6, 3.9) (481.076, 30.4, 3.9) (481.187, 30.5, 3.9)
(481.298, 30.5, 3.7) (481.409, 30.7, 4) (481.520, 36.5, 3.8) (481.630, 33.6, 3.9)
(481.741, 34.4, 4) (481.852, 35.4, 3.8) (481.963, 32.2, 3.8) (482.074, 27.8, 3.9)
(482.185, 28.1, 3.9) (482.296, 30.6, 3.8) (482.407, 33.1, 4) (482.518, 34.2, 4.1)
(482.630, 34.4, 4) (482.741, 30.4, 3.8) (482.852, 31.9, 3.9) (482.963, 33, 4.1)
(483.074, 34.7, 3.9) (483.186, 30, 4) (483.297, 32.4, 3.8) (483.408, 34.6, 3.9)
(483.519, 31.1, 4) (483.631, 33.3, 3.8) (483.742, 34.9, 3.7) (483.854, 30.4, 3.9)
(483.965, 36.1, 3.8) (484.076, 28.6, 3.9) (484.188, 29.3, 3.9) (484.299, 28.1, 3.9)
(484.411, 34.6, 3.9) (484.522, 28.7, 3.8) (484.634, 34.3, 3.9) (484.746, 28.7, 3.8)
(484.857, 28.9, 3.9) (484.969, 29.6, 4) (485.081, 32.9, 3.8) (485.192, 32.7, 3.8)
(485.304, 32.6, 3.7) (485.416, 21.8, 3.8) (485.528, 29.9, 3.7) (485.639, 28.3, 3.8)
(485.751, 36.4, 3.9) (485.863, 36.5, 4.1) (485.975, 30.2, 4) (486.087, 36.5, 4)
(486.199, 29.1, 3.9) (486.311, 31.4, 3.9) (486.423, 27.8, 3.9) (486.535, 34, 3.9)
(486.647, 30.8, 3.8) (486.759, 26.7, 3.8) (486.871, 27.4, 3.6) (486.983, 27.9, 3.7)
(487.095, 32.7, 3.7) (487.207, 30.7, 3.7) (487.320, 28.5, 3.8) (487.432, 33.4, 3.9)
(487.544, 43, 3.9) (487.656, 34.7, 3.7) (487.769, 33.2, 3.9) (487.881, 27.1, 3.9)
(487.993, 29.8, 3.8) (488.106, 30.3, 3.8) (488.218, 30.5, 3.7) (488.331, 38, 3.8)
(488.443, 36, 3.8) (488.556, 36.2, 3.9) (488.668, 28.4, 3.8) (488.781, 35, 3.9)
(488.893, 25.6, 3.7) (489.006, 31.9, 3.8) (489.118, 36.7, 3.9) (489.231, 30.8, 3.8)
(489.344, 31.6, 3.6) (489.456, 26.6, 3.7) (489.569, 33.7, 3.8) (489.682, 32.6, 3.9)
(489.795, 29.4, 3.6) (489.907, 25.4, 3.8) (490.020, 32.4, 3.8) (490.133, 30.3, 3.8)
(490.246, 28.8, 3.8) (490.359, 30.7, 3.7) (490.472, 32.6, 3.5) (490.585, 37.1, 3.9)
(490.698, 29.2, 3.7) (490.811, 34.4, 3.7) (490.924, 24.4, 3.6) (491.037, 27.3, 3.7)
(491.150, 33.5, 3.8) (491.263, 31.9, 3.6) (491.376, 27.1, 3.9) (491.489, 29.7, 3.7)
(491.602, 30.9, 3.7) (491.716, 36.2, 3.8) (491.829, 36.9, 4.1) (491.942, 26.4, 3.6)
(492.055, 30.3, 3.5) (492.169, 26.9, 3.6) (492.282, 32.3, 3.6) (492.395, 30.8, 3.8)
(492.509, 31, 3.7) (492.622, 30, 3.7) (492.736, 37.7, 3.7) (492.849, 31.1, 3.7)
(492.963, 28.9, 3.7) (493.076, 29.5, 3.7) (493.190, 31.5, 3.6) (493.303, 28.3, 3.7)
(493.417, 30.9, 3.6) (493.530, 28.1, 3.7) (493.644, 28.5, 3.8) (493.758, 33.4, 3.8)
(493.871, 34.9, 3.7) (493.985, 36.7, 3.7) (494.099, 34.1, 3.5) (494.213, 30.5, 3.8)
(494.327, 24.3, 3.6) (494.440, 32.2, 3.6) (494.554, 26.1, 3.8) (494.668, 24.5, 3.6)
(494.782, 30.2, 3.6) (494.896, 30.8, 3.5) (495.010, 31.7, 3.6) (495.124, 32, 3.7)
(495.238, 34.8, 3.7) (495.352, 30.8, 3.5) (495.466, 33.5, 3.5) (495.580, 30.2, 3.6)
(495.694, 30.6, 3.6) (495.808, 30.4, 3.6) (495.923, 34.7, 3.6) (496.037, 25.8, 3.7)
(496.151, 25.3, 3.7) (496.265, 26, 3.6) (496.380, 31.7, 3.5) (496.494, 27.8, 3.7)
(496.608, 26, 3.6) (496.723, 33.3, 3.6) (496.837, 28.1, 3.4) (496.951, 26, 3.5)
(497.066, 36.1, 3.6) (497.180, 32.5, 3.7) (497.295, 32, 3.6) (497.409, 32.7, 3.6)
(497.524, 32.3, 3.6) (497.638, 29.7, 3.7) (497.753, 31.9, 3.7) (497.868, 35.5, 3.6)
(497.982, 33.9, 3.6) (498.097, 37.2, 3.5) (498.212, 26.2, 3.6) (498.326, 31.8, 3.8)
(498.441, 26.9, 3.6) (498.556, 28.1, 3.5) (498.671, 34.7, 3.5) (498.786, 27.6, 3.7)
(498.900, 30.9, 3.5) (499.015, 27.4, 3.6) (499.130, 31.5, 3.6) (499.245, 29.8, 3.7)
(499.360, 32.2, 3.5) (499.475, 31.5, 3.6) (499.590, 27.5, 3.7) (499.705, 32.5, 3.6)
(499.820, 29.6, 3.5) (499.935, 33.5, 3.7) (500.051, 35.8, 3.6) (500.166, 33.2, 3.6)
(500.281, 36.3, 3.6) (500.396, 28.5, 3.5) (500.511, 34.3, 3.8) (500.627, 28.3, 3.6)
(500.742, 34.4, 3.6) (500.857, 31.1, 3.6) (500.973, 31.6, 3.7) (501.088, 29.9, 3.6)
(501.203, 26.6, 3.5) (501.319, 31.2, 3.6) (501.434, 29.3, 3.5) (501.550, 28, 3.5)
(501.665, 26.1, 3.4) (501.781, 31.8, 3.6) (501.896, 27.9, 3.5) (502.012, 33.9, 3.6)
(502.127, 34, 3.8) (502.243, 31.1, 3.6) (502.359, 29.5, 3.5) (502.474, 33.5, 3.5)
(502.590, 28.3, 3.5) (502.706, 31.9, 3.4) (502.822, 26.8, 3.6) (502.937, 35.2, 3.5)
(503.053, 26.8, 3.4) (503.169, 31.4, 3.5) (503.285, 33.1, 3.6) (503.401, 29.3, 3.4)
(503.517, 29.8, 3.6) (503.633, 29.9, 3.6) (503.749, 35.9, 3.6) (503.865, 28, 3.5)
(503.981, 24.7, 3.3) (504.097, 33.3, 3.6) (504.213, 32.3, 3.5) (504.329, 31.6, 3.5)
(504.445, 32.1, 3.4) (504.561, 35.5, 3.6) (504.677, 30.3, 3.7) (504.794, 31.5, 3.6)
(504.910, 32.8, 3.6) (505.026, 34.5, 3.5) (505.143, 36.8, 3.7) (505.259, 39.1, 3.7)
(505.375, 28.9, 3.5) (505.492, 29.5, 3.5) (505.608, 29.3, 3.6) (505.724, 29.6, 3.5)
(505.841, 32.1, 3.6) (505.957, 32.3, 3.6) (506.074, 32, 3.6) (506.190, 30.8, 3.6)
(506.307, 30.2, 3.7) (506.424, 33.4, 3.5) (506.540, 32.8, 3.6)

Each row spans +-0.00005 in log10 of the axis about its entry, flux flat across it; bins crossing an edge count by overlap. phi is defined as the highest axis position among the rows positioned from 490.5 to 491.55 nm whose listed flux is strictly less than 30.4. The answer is 491.489 nm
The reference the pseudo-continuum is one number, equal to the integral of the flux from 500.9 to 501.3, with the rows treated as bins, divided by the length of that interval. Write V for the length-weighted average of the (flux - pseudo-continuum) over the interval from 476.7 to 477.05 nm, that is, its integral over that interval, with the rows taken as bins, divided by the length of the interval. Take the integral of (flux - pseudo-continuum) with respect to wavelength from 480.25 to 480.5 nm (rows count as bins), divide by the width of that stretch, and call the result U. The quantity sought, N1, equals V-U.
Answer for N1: -5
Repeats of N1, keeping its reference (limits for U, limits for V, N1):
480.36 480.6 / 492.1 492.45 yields 0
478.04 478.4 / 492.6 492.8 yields 2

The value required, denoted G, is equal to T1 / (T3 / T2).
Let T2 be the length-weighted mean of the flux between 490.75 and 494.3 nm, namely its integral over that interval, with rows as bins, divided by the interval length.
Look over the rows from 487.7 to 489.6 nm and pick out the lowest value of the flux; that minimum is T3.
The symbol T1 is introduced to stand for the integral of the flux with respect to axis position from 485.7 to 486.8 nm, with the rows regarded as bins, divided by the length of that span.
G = 39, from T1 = 32.0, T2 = 31.0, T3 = 25.6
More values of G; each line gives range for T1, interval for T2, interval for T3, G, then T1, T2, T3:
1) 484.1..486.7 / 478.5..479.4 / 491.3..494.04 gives 36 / 31.0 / 31.1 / 26.4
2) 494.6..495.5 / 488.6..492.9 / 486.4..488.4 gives 36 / 30.9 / 31.0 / 26.7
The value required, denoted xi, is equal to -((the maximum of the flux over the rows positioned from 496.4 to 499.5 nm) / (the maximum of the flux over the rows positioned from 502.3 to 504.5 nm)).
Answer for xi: -1.04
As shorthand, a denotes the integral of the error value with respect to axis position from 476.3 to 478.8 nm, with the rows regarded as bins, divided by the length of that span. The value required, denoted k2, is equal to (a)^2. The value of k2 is 16.1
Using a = 4.01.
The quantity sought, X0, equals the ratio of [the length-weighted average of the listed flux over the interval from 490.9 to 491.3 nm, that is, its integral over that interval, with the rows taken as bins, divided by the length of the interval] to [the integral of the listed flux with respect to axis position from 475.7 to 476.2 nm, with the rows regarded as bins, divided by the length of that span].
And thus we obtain 0.92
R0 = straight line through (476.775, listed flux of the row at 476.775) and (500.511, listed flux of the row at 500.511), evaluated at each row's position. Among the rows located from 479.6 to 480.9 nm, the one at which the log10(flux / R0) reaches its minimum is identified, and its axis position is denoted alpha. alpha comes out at 480.744 nm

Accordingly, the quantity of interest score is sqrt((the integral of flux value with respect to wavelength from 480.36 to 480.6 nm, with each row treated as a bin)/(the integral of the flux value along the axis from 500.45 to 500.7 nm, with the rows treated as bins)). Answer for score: 0.96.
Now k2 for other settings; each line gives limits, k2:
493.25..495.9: 13.3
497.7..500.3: 13.0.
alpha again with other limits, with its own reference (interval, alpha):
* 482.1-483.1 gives 482.185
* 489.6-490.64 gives 489.907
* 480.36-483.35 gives 480.744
